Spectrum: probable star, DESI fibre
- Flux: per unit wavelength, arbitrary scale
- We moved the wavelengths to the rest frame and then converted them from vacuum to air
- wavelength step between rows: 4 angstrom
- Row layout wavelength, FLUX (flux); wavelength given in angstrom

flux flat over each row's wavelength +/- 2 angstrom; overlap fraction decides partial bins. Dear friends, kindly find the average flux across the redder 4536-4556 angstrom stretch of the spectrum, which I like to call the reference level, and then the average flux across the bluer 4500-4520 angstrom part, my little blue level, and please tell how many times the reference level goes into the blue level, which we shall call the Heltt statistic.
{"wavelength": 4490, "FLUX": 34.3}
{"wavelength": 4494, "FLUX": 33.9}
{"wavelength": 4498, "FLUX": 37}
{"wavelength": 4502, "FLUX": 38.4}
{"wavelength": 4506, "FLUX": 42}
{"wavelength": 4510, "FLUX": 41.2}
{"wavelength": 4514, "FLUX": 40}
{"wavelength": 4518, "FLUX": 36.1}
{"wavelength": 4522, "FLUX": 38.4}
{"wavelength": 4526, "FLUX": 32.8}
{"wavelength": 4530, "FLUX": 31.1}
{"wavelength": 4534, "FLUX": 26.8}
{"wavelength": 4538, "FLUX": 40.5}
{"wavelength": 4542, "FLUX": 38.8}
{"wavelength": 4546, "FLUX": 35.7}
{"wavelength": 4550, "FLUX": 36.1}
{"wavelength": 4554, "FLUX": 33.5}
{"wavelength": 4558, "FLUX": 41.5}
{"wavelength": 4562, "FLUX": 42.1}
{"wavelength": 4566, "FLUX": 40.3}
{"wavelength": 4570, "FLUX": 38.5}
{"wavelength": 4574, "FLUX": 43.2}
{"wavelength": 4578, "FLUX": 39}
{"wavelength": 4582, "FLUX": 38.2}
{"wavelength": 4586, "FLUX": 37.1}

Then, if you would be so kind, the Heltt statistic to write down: 1.07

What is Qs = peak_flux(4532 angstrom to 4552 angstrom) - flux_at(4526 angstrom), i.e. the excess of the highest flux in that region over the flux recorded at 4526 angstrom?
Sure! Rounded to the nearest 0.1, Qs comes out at 7.7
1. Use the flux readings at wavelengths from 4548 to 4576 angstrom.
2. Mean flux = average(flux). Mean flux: 39.3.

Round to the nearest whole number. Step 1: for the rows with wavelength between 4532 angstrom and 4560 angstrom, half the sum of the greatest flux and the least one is 34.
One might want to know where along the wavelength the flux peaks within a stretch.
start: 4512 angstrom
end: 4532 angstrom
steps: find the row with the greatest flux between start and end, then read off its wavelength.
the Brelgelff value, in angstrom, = 4514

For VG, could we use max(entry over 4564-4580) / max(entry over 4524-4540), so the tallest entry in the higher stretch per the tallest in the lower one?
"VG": 1.07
